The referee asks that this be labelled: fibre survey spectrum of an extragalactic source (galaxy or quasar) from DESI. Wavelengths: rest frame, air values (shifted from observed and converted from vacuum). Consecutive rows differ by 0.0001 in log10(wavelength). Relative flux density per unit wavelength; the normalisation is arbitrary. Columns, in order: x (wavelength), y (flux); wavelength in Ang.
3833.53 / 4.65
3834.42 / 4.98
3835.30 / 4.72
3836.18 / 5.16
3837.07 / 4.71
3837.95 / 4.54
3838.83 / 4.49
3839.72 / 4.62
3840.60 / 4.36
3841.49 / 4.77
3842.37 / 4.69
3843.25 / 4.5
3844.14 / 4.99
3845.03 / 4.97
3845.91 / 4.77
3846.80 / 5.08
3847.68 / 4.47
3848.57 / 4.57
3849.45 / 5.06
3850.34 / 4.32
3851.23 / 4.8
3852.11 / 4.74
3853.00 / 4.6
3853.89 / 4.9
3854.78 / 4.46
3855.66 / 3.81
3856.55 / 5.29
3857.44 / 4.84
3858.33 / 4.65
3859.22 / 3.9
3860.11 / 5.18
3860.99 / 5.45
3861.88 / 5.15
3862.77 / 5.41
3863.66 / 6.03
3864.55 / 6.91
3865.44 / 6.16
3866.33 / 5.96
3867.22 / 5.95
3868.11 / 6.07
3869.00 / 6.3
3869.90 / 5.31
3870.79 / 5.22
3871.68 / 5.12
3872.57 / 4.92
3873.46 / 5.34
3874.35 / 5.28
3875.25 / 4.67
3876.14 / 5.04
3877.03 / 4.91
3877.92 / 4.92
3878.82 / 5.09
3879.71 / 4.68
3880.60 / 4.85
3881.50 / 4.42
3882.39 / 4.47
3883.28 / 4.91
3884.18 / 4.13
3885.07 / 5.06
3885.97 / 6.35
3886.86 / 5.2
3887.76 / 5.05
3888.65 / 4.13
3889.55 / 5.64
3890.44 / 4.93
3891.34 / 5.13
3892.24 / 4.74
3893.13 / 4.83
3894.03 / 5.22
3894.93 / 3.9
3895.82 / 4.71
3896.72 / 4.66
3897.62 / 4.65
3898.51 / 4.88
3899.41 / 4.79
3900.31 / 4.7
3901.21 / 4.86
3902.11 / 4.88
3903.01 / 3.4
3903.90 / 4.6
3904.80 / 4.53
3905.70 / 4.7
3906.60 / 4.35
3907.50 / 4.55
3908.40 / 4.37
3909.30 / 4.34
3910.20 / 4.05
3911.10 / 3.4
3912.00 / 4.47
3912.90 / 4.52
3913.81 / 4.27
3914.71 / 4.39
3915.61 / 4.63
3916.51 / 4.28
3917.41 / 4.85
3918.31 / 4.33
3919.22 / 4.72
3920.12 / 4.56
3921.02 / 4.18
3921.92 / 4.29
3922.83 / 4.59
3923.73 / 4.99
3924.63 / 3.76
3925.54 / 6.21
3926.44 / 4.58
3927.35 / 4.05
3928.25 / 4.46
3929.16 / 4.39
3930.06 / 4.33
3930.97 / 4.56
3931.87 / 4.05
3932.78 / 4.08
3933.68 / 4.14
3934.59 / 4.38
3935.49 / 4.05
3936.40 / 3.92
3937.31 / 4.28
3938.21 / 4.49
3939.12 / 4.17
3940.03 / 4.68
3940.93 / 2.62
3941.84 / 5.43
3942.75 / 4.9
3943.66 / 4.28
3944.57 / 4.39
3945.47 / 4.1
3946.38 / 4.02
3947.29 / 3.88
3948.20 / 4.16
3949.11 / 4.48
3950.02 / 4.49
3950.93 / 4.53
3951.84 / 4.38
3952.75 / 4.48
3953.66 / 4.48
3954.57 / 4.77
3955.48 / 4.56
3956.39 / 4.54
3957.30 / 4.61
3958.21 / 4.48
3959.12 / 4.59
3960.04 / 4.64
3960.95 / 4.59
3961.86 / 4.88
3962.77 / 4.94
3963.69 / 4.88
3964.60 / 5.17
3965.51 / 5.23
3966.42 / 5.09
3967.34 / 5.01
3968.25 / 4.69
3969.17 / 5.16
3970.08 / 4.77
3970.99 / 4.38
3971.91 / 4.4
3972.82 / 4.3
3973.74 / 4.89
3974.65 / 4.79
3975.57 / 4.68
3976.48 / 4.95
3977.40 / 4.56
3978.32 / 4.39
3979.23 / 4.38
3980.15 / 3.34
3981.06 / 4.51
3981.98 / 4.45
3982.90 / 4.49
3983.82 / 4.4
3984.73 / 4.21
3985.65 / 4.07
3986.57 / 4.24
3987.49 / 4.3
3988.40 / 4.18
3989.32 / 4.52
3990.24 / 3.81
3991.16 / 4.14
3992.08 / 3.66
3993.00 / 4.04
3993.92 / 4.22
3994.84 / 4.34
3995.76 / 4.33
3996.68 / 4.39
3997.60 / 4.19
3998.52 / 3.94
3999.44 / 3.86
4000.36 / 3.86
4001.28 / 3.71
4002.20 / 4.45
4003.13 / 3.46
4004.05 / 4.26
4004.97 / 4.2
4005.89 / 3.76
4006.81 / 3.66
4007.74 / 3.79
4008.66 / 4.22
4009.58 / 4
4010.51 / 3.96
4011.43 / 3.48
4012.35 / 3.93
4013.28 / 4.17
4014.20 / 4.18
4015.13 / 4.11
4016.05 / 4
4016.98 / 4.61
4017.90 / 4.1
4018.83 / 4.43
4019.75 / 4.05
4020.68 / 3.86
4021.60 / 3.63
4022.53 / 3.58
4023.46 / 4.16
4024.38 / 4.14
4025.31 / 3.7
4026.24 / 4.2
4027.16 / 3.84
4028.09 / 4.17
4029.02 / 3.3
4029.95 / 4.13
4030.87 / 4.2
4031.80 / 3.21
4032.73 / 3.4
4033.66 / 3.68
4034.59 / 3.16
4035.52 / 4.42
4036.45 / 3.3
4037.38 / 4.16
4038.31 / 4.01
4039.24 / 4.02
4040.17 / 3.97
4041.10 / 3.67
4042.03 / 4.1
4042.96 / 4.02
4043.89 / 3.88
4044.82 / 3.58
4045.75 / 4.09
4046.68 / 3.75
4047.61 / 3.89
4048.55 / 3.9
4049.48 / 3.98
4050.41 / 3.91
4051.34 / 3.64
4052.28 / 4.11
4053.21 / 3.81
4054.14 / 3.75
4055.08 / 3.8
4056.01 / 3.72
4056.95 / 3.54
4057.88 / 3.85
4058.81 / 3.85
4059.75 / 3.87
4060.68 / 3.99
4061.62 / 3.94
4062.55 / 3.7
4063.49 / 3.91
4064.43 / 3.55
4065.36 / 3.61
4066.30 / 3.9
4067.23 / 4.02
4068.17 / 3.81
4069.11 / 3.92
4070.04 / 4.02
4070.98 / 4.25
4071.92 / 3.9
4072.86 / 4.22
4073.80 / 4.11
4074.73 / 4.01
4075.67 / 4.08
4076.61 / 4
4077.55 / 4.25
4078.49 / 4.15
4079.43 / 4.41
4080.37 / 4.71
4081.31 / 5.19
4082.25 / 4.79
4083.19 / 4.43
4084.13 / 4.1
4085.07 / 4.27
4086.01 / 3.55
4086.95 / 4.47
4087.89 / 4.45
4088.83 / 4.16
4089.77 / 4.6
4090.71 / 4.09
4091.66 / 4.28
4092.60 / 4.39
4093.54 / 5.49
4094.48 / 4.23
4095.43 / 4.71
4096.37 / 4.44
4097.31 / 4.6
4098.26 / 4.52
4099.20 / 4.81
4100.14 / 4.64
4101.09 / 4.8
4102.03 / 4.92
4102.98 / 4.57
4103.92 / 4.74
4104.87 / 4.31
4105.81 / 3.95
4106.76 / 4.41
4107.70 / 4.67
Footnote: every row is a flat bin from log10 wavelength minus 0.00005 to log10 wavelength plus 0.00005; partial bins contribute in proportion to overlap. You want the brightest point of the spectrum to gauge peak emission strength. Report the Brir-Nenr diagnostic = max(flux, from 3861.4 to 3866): 6.91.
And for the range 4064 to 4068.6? 4.02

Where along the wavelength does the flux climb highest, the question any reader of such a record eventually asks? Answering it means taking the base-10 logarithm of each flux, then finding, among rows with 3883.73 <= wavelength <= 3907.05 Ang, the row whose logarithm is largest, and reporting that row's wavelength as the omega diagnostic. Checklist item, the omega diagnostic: 3885.97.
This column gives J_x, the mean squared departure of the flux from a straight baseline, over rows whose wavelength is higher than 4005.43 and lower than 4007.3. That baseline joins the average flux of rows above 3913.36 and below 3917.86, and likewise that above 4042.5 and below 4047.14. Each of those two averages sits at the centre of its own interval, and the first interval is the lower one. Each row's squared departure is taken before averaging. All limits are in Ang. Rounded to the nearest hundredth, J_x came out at 0.12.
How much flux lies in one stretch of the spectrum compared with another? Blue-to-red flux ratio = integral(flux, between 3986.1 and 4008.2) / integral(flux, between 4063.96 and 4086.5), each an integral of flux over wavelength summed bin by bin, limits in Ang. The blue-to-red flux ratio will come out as 0.96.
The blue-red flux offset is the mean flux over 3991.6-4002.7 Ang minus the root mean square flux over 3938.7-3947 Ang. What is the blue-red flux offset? -0.27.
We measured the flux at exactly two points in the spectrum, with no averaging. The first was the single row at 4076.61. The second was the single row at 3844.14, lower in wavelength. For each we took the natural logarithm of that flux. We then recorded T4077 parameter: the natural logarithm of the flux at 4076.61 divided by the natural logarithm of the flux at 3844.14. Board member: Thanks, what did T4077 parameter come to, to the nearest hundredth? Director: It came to 0.86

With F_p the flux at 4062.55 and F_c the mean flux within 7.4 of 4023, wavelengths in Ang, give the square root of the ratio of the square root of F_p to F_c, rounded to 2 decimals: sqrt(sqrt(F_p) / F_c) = 0.69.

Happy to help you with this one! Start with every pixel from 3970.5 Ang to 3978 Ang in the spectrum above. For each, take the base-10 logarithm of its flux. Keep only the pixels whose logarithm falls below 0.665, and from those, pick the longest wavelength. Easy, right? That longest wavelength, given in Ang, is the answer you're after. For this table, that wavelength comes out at 3977.40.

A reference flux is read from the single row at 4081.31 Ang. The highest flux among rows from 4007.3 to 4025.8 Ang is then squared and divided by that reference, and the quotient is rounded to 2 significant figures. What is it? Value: 4.1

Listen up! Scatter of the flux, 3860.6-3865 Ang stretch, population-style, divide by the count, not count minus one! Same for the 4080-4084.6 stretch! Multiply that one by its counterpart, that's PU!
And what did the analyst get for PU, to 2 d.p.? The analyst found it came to 0.23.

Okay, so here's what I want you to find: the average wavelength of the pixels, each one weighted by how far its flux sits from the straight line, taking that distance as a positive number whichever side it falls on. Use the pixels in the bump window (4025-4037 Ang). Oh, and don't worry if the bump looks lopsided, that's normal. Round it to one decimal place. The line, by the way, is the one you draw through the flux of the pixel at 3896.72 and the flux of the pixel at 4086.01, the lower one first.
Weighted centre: 4031.9 Ang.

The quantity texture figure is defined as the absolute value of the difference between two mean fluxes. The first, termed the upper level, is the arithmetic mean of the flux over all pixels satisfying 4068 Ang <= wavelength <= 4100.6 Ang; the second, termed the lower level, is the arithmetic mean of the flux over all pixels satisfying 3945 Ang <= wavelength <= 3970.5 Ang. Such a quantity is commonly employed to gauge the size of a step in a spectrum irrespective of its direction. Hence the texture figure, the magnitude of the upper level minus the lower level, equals 0.28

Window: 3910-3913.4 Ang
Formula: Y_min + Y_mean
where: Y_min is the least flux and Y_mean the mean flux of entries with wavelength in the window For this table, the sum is 7.5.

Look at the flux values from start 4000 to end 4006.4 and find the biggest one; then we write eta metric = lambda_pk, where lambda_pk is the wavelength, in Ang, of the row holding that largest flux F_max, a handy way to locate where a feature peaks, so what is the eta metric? 4002.20 Ang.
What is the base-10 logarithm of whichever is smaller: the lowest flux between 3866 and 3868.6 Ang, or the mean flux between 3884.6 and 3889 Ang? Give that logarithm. 0.71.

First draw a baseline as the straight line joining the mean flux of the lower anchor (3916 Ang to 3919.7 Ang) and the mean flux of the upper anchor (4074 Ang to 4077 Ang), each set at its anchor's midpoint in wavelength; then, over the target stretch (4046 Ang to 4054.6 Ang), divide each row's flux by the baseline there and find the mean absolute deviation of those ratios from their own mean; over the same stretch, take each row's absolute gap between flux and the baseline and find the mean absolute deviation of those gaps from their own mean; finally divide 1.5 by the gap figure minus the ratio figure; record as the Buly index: 19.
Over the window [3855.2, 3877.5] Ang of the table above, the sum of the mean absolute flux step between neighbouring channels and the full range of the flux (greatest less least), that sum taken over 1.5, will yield 2.37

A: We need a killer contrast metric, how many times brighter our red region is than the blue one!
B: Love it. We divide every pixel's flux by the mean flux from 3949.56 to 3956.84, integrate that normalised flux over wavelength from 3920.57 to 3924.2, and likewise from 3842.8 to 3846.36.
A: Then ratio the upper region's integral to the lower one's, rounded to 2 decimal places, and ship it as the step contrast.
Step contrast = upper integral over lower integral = 0.96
